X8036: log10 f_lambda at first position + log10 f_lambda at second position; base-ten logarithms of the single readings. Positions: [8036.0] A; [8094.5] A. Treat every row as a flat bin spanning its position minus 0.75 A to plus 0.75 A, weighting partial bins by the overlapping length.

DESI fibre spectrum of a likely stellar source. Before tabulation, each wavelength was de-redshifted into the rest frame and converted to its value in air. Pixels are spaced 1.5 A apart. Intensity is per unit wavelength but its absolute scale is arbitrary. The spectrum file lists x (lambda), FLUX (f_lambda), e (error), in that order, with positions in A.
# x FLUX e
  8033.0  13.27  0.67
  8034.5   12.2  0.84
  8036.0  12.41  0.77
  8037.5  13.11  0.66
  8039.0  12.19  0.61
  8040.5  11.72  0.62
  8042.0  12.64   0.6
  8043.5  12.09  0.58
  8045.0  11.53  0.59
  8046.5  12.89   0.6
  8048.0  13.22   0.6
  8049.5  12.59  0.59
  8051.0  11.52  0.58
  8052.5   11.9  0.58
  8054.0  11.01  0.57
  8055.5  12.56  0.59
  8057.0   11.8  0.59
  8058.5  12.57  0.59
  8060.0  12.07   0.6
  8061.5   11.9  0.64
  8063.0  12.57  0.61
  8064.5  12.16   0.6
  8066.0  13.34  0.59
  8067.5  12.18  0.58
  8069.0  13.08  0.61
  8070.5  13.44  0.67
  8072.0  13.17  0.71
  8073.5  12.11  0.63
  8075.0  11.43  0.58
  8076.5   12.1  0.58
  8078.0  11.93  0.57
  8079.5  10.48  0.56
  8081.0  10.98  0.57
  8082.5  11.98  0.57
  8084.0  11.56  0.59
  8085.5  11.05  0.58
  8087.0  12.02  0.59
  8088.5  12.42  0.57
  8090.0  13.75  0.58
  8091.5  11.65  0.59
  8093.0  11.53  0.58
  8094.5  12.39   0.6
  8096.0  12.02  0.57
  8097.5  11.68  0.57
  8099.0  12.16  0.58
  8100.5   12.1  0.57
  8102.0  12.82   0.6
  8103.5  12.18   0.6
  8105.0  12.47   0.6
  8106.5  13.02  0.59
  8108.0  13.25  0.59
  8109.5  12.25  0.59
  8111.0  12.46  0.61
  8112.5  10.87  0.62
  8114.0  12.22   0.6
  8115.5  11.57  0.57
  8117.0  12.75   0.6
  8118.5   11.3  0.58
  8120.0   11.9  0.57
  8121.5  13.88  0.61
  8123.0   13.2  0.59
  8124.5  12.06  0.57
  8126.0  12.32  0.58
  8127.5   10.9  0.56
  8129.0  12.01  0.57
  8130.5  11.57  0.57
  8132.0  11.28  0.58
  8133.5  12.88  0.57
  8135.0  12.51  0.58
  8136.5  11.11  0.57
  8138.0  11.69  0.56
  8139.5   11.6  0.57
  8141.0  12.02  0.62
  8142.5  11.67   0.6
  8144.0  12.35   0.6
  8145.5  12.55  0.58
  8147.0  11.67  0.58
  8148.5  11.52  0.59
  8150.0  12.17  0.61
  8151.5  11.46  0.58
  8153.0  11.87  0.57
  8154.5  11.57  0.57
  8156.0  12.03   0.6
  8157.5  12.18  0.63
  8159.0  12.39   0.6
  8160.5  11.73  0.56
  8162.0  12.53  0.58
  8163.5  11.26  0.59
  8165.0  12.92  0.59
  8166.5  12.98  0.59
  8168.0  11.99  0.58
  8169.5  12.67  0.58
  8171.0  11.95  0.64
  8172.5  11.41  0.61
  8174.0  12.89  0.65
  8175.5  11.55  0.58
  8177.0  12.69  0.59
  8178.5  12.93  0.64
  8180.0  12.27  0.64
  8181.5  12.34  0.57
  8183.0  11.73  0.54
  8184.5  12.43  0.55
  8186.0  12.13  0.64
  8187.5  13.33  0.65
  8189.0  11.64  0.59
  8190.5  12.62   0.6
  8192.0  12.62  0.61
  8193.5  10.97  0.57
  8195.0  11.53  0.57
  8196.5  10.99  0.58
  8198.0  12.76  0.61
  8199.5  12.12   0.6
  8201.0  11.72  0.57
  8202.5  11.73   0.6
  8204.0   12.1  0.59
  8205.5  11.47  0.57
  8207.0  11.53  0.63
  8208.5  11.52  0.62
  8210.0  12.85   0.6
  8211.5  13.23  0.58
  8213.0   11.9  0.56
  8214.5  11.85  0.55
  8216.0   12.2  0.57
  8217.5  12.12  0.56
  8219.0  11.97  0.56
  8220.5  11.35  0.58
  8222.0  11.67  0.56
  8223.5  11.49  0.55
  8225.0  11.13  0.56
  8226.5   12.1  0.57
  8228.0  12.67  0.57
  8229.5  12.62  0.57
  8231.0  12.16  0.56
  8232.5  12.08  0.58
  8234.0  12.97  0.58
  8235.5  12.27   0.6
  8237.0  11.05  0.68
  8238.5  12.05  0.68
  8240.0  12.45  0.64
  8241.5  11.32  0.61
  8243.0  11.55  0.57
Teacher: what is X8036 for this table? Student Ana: 2.19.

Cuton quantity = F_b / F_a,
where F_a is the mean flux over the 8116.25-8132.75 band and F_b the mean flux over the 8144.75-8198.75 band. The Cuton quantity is 1.00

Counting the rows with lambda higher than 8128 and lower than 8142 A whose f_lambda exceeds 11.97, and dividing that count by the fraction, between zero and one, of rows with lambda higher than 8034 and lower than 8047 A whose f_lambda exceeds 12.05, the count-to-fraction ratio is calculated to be 5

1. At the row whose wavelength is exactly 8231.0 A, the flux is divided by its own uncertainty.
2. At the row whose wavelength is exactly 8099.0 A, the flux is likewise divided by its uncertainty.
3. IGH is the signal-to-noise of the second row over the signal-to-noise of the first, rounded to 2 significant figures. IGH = 0.97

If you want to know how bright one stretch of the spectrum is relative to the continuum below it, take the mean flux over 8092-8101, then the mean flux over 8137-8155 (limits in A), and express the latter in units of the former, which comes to 0.989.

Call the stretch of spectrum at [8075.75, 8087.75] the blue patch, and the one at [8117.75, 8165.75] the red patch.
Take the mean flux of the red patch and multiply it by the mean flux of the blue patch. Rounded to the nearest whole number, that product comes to 138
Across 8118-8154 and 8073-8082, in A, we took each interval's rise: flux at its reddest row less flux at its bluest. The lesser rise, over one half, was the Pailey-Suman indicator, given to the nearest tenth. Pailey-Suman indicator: -2.3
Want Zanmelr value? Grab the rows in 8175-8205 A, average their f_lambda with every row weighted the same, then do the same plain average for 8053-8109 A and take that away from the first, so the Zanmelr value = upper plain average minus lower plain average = -0.08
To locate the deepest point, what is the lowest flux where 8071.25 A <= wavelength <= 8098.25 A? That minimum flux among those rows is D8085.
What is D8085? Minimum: 10.48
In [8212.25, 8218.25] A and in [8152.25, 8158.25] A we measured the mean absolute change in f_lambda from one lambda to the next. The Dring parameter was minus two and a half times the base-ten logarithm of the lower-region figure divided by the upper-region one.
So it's -0.69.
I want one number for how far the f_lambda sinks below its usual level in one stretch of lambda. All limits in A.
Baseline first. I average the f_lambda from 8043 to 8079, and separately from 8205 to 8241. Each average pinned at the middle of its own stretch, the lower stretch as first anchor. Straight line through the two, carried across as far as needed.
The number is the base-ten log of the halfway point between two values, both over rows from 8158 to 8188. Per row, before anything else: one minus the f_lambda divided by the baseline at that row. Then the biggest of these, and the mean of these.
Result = -1.56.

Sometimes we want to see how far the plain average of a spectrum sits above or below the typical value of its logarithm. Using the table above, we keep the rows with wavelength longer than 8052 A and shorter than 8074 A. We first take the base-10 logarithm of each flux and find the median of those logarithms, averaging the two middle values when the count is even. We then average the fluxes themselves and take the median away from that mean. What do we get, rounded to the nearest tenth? 11.3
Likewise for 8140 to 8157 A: 10.8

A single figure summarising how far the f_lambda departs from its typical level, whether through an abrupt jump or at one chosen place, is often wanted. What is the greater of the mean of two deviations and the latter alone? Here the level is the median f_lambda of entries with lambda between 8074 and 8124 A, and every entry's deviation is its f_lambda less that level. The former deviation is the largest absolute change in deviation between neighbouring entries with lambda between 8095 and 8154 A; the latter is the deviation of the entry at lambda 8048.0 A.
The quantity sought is 1.55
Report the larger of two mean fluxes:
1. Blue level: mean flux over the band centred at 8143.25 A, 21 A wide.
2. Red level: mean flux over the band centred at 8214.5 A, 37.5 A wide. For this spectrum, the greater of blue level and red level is 12.0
